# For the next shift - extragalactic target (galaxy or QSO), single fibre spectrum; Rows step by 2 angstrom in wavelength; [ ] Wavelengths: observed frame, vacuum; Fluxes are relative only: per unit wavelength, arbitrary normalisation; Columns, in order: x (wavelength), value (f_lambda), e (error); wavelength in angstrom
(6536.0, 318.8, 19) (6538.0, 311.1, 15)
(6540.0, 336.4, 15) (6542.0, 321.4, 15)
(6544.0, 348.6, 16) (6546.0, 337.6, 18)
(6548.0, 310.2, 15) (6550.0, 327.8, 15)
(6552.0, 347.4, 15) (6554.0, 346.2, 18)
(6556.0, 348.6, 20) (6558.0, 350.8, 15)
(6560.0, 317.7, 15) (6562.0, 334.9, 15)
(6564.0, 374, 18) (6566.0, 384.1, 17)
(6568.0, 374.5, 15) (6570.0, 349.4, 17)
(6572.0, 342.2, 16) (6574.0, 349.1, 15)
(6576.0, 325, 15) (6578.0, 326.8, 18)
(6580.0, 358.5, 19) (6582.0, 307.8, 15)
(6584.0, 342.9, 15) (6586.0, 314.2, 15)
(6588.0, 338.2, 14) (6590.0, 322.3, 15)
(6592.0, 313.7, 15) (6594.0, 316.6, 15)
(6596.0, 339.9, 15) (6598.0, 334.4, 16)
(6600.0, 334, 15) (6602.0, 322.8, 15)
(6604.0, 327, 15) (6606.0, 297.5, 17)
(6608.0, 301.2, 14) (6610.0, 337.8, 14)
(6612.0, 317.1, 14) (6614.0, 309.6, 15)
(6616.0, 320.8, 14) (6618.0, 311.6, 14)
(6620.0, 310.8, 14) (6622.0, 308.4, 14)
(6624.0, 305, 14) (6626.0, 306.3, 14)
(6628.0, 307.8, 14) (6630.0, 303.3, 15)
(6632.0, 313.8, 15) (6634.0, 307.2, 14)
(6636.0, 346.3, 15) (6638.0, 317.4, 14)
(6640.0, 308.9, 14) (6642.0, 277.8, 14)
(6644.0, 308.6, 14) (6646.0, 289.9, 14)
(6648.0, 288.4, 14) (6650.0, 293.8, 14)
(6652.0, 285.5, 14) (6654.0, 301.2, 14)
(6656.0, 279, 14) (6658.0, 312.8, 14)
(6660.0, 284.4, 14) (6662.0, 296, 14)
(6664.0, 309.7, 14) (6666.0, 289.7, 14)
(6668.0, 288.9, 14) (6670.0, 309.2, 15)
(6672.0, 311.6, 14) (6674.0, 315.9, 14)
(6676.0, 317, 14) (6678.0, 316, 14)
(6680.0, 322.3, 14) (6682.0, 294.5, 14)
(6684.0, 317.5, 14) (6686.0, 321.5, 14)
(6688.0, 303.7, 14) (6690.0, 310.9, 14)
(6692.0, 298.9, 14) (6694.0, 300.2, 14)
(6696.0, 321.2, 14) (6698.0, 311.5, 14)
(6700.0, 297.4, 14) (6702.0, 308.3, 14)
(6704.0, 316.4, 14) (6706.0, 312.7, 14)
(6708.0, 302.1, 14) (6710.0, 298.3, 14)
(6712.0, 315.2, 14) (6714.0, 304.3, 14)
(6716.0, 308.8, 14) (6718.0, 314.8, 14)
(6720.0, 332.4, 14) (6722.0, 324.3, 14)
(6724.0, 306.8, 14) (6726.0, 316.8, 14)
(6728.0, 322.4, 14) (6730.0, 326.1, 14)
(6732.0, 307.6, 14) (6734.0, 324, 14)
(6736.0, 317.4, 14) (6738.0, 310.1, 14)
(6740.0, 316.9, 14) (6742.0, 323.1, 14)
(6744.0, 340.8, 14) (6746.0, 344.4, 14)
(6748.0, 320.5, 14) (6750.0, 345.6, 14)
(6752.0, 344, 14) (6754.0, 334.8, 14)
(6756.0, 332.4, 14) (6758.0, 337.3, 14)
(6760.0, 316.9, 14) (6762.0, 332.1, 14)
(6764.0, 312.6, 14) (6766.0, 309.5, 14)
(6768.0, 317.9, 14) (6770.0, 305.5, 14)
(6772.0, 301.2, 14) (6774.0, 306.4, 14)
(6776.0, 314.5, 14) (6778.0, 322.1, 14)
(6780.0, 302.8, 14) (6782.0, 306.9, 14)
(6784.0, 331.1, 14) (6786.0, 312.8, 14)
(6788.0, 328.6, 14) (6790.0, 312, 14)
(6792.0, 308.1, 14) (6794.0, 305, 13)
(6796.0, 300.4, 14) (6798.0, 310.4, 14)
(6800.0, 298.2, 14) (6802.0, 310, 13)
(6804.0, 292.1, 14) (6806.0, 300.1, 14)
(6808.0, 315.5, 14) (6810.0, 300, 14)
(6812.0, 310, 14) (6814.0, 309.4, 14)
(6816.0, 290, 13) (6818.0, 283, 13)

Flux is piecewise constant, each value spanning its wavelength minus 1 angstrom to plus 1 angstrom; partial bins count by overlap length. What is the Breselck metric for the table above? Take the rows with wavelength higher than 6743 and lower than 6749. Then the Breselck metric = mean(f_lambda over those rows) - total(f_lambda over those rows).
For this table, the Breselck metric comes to -670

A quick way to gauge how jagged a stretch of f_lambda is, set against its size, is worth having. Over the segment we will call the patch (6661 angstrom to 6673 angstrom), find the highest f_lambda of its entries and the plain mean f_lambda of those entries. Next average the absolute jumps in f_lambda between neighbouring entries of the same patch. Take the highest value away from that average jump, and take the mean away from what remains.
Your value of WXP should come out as -601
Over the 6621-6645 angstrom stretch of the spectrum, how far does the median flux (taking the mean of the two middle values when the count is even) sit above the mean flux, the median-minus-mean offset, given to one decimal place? -1.1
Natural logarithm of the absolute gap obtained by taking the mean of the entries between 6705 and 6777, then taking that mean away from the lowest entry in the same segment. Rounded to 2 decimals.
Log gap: 3.05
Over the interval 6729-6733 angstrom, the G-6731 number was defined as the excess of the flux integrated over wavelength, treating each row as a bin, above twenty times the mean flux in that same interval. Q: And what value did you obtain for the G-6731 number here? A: -5070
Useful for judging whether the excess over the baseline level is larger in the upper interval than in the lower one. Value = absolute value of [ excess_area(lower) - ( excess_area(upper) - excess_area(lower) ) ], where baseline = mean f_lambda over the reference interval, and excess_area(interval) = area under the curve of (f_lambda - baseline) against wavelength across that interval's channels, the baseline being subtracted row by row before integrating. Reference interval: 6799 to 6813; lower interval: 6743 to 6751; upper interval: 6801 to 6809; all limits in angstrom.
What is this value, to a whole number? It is 540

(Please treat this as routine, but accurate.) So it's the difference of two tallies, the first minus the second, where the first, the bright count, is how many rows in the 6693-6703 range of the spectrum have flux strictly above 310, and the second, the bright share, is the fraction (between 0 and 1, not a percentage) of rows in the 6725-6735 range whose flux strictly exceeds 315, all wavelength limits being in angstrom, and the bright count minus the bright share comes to 1.2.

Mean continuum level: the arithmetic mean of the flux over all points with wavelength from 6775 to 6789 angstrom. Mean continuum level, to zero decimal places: 317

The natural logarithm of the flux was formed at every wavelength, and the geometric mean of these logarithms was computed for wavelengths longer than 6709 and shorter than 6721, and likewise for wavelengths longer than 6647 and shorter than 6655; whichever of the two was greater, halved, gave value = 2.872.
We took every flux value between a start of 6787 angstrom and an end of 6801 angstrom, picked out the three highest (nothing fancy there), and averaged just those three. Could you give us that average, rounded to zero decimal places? 317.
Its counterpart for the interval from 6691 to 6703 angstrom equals 314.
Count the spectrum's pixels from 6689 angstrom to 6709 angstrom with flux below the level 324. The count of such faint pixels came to 10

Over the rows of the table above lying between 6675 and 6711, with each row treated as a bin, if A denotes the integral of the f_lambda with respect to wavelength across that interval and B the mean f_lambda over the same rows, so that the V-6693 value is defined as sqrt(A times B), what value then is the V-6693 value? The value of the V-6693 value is 1857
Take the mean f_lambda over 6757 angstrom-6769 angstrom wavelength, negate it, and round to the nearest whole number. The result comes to -321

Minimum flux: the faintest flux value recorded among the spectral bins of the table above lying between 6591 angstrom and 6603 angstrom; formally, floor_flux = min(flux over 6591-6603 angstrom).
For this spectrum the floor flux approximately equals 313.7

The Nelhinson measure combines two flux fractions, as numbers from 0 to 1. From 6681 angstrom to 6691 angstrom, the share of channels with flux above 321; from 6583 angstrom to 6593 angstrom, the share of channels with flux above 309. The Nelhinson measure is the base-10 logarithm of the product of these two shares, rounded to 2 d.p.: -0.70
